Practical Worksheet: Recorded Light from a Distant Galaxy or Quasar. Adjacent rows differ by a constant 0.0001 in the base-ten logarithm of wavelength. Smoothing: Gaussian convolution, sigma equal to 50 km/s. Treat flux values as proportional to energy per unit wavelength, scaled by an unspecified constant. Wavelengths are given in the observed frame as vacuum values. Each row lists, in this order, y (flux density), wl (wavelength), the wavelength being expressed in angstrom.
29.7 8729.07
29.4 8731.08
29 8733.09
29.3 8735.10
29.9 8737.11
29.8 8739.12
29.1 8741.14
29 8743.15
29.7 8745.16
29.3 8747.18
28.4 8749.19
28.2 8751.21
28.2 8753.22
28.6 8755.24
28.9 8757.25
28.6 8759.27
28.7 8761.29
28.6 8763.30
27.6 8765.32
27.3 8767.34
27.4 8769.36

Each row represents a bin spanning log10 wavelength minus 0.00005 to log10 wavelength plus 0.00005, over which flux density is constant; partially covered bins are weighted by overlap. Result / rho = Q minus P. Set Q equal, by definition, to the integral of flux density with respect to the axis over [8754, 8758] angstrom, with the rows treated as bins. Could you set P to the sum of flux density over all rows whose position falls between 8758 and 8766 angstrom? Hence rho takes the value 1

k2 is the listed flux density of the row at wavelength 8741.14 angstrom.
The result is 29.1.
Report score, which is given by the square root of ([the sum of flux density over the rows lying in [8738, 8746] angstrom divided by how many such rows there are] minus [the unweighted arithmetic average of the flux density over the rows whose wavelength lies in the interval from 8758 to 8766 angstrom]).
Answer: 1.01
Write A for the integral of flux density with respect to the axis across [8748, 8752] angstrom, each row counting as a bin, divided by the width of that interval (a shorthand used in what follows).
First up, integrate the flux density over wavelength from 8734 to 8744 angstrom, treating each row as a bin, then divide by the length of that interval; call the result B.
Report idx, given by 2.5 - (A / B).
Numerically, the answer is 1.54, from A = 28.3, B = 29.4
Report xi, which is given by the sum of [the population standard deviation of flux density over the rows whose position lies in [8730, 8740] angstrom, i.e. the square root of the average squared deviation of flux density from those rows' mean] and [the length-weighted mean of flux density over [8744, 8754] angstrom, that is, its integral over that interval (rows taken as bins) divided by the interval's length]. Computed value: 29.1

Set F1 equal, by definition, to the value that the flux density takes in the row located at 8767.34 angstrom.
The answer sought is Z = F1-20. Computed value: 7.3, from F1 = 27.3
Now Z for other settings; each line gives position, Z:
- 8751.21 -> 8.2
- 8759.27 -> 8.6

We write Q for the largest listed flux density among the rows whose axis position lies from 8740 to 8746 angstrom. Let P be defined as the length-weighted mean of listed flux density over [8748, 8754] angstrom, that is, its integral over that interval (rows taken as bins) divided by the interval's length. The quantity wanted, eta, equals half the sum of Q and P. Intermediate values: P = 28.3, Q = 29.7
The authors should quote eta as 29.0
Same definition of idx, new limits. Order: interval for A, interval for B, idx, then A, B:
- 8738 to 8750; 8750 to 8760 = 1.47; 29.2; 28.5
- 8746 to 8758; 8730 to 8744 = 1.53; 28.6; 29.4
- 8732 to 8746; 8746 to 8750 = 1.48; 29.4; 28.9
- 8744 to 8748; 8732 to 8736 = 1.49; 29.5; 29.2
